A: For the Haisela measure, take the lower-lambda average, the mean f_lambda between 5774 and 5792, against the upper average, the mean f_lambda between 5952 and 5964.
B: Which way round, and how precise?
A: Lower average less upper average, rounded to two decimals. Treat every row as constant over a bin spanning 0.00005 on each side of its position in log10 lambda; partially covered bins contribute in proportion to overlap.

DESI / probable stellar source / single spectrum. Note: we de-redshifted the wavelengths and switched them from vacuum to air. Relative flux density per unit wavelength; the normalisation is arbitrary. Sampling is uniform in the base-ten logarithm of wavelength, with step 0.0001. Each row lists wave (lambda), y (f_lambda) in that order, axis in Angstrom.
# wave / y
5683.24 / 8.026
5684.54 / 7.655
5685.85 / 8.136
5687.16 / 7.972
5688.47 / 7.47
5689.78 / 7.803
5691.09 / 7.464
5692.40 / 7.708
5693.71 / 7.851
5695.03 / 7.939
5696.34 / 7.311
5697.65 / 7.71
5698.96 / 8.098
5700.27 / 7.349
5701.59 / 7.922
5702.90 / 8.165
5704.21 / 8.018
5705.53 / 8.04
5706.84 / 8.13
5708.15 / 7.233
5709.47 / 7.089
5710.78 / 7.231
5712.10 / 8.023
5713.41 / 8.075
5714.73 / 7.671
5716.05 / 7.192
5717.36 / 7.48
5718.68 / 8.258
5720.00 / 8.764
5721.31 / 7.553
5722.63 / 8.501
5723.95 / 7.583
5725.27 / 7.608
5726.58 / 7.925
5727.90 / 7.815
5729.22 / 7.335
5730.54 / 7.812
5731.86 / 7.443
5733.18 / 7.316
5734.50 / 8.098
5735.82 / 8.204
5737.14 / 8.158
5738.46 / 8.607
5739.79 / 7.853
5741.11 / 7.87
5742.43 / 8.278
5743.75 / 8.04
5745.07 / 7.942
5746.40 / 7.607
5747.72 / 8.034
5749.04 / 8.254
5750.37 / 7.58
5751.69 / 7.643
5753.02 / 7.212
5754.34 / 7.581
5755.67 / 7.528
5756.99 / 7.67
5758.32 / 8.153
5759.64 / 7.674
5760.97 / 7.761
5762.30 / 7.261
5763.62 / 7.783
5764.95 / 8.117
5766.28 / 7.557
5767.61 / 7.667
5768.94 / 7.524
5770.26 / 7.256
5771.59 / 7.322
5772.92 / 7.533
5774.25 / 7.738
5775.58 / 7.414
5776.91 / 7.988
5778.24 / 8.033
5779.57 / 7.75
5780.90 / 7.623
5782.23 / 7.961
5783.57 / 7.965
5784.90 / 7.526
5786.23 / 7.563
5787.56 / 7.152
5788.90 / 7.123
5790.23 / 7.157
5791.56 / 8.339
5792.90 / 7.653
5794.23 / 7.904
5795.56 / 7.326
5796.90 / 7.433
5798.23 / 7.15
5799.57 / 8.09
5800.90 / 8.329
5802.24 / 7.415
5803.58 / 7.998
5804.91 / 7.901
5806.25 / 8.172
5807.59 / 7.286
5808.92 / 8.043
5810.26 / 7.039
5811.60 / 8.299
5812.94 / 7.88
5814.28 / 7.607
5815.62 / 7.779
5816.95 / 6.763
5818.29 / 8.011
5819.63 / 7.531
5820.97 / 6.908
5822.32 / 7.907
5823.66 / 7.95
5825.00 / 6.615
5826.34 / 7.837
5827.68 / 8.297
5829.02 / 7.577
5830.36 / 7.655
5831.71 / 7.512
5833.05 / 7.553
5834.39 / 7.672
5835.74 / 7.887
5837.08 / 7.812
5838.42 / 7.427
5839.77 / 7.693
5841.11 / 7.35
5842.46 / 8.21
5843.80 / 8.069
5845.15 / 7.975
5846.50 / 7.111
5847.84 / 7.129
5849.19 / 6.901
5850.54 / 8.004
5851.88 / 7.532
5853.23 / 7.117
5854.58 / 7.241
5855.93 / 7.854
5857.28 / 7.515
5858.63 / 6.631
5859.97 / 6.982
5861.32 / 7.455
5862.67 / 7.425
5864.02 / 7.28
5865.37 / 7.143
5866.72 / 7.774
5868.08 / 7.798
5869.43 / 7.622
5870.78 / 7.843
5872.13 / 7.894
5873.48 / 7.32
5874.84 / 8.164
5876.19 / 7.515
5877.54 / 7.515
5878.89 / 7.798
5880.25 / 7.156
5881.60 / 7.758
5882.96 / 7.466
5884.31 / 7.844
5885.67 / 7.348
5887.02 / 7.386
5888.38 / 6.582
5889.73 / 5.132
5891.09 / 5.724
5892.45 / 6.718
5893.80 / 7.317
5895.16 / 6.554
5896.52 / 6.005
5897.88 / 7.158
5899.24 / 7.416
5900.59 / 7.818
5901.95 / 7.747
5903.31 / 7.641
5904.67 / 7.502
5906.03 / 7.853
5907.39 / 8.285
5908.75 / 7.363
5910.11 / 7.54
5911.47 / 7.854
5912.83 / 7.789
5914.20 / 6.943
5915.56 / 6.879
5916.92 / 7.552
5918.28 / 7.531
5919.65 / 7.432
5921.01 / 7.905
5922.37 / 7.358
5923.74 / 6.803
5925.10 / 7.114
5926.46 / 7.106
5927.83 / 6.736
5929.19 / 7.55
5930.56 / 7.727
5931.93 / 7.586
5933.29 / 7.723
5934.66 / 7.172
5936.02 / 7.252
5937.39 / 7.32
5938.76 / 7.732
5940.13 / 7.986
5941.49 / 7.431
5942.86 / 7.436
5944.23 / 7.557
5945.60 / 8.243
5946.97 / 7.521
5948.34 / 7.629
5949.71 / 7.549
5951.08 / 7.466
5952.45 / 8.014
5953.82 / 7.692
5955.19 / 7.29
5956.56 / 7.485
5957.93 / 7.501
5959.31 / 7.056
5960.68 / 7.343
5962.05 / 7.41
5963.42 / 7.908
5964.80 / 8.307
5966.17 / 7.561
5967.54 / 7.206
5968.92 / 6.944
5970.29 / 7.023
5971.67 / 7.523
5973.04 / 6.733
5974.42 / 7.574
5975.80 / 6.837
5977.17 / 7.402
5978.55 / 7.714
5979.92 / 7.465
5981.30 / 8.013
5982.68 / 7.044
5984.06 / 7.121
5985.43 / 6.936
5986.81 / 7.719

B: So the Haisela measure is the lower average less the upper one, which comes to 0.14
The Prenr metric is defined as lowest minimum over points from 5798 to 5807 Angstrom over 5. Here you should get 1.43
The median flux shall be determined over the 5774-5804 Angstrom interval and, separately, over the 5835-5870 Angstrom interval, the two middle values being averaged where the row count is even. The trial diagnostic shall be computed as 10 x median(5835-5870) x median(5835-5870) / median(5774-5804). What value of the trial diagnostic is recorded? 73.2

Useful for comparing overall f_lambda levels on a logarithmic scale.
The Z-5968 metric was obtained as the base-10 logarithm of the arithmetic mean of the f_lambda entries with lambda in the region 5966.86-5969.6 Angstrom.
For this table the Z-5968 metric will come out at 0.85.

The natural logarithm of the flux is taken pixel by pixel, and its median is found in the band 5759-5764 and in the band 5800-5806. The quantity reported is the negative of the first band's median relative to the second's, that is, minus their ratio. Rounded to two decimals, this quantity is -0.99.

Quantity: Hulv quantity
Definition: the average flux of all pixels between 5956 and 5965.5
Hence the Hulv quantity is 7.57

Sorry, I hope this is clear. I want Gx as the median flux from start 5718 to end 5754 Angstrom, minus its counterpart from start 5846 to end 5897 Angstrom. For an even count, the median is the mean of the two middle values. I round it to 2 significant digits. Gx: 0.50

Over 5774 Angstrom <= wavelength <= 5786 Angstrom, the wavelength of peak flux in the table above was 5778.24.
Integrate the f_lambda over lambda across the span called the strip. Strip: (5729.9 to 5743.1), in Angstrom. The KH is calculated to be 105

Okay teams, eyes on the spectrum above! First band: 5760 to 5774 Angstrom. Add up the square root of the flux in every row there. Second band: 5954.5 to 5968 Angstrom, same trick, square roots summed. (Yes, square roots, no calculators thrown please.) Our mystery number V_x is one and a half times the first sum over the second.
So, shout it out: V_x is 1.51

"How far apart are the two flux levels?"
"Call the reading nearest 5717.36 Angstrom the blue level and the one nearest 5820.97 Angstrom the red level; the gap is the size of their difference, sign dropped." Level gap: 0.57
